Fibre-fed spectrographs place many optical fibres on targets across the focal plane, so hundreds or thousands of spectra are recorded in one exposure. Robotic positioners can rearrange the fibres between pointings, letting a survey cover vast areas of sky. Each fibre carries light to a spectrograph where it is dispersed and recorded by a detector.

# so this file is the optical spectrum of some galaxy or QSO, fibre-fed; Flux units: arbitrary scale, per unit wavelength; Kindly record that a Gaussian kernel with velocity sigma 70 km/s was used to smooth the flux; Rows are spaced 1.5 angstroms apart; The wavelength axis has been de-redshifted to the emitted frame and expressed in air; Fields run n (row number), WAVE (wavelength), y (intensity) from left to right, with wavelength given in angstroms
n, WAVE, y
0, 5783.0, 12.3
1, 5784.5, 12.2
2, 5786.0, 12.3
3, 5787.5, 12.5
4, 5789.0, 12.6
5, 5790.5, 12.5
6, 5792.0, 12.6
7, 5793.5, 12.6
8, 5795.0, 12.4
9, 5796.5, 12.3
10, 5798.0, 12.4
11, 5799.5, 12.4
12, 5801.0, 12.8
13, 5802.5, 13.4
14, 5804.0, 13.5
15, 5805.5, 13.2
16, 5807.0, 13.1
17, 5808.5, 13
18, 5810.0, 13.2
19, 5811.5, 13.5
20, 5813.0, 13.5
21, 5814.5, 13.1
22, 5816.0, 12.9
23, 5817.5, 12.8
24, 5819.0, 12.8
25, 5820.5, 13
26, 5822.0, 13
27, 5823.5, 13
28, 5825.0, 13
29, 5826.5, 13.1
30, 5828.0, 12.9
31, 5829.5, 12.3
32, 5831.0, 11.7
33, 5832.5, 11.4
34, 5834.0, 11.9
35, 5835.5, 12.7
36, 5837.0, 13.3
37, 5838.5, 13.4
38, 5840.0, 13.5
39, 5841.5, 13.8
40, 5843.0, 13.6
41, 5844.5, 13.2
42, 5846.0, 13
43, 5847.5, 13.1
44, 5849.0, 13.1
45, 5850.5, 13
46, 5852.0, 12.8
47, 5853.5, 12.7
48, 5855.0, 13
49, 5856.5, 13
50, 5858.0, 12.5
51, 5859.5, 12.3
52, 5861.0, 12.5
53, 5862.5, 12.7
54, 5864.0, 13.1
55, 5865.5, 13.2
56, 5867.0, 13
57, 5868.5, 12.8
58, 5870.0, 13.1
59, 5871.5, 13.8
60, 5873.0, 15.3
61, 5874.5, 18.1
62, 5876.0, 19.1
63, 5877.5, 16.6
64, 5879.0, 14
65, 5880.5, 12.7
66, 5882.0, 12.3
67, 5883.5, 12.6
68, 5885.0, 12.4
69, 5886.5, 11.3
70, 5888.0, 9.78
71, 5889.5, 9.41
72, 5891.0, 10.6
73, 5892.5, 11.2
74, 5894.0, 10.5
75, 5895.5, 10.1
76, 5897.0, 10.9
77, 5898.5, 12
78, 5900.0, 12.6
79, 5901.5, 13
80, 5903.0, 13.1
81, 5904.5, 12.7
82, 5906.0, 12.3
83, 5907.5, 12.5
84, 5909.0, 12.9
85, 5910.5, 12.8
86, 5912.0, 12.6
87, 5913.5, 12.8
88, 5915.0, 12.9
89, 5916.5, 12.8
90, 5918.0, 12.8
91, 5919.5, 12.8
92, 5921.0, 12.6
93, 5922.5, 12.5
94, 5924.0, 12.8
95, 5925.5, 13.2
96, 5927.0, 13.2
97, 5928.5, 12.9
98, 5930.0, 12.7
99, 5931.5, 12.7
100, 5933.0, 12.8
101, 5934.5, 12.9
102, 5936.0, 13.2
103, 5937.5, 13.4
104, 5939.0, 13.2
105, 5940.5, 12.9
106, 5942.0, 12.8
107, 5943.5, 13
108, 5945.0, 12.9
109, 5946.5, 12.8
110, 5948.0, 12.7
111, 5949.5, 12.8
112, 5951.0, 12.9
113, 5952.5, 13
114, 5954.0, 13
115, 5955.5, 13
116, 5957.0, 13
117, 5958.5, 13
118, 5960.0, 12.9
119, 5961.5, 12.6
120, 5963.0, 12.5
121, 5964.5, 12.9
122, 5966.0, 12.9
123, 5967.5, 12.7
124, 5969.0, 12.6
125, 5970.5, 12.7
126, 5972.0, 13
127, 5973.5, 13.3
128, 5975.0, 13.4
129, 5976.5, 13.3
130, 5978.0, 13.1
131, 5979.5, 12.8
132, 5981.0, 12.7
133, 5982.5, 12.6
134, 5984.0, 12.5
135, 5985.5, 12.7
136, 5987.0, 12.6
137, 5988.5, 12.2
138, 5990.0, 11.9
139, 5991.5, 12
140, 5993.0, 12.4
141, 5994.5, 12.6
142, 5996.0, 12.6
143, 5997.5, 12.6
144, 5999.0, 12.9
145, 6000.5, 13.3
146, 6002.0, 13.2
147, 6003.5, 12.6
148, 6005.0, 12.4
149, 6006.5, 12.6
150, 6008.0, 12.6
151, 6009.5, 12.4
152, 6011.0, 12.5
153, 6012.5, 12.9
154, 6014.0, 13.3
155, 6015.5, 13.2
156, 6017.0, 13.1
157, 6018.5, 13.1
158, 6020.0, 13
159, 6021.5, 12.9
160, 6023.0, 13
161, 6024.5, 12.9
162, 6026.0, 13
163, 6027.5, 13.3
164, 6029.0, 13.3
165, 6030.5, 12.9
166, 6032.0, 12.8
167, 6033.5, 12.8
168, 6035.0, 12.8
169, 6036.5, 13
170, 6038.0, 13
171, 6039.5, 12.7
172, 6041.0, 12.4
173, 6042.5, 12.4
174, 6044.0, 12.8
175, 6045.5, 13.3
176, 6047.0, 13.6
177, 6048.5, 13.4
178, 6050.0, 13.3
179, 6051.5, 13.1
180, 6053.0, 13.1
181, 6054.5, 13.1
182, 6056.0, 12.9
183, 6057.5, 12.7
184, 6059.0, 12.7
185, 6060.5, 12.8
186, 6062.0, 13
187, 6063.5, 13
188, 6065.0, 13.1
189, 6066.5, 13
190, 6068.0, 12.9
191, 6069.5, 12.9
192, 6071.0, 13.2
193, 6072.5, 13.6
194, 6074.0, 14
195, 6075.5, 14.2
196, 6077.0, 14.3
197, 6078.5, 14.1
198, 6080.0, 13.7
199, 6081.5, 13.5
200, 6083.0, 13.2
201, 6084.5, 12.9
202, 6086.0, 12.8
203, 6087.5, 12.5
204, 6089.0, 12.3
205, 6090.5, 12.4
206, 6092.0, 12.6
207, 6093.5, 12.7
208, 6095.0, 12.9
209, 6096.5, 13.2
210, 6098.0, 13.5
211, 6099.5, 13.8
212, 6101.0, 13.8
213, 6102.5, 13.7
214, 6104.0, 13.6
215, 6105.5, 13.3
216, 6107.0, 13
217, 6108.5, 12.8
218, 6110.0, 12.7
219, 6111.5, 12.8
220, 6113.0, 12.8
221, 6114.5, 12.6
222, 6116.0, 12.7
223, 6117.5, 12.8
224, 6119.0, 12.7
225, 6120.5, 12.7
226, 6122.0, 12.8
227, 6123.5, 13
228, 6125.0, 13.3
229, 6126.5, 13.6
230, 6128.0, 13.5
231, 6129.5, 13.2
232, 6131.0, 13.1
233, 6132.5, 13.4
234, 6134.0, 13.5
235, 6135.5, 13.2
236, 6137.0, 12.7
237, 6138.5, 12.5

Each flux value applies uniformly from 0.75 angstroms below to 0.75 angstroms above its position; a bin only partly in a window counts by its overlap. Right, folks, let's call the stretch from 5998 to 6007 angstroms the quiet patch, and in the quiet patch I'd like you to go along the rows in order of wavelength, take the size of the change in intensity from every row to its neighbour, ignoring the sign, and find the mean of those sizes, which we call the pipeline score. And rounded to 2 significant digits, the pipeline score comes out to 0.30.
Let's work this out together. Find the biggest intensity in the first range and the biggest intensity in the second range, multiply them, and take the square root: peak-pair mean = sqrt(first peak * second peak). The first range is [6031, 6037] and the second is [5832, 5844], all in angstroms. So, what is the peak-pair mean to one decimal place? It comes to 13.4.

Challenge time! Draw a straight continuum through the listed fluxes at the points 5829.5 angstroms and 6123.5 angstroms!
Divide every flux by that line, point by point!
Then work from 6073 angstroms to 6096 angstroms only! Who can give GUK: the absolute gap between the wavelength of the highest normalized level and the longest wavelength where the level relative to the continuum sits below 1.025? 18.0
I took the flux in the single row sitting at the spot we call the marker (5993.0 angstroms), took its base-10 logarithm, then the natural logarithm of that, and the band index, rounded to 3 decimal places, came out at 0.089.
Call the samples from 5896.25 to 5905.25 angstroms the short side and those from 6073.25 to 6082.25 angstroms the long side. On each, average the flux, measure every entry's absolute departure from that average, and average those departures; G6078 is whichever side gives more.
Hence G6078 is 0.62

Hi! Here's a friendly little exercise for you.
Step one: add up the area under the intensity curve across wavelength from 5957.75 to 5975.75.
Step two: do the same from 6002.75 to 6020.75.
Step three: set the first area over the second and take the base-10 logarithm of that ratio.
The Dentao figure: 0.002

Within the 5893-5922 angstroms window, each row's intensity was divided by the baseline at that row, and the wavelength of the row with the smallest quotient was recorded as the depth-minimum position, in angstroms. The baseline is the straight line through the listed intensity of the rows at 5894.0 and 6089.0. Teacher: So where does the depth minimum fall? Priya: 5895.5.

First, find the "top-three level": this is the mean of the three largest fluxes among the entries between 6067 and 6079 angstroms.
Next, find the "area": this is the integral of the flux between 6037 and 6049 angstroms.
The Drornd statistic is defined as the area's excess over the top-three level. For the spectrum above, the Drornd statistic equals 141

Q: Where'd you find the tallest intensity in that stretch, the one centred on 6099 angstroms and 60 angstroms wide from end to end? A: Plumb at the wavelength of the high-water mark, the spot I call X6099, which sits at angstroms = 6077.0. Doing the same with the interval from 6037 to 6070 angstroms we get 6047.0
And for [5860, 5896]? 5876.0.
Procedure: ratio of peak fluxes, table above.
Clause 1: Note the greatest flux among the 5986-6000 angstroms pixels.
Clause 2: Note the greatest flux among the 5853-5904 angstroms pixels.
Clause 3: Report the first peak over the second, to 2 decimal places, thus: 0.68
